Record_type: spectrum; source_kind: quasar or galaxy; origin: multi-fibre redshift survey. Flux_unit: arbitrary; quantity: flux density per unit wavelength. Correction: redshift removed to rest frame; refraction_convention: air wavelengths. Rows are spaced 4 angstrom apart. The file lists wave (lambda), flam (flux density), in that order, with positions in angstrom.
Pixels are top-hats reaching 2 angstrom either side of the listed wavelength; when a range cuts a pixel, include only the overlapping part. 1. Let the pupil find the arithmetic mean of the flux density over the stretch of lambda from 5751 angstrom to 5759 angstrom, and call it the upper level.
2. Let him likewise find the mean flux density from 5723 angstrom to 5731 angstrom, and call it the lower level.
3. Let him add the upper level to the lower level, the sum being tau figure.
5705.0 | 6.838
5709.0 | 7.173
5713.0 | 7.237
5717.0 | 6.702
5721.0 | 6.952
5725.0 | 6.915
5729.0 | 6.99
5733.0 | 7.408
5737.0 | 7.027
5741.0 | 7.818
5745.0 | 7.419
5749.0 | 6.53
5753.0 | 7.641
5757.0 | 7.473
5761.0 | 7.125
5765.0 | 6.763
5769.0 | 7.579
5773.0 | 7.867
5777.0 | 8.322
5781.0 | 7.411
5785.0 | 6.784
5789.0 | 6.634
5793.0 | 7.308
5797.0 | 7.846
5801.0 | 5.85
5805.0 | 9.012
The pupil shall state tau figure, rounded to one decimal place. 14.5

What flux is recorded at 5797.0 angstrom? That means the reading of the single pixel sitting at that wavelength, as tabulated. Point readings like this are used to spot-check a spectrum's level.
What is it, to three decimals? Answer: 7.846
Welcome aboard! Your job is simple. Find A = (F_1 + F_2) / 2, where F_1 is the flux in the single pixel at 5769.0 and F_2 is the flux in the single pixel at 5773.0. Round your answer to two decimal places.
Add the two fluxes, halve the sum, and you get 7.72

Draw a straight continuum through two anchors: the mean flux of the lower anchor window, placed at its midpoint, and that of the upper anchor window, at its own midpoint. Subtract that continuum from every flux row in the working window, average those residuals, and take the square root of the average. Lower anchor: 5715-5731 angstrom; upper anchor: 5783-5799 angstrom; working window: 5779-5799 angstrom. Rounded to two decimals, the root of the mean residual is 0.25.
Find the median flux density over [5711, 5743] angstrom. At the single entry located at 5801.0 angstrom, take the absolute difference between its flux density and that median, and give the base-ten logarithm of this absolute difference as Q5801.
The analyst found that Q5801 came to 0.1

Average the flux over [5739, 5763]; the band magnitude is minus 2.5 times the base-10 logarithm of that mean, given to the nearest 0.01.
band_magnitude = -2.16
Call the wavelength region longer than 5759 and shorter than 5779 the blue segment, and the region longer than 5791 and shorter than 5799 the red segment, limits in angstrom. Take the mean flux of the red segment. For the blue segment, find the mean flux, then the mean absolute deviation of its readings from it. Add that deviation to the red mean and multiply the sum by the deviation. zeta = 3.8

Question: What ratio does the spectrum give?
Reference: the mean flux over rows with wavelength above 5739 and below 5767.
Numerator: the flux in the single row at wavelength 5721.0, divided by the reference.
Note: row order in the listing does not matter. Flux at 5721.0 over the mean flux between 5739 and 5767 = 0.96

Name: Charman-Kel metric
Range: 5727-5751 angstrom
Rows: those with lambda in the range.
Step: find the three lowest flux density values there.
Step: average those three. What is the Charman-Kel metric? 6.85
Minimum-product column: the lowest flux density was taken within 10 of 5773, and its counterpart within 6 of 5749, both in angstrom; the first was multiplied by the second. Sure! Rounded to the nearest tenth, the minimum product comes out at 44.2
